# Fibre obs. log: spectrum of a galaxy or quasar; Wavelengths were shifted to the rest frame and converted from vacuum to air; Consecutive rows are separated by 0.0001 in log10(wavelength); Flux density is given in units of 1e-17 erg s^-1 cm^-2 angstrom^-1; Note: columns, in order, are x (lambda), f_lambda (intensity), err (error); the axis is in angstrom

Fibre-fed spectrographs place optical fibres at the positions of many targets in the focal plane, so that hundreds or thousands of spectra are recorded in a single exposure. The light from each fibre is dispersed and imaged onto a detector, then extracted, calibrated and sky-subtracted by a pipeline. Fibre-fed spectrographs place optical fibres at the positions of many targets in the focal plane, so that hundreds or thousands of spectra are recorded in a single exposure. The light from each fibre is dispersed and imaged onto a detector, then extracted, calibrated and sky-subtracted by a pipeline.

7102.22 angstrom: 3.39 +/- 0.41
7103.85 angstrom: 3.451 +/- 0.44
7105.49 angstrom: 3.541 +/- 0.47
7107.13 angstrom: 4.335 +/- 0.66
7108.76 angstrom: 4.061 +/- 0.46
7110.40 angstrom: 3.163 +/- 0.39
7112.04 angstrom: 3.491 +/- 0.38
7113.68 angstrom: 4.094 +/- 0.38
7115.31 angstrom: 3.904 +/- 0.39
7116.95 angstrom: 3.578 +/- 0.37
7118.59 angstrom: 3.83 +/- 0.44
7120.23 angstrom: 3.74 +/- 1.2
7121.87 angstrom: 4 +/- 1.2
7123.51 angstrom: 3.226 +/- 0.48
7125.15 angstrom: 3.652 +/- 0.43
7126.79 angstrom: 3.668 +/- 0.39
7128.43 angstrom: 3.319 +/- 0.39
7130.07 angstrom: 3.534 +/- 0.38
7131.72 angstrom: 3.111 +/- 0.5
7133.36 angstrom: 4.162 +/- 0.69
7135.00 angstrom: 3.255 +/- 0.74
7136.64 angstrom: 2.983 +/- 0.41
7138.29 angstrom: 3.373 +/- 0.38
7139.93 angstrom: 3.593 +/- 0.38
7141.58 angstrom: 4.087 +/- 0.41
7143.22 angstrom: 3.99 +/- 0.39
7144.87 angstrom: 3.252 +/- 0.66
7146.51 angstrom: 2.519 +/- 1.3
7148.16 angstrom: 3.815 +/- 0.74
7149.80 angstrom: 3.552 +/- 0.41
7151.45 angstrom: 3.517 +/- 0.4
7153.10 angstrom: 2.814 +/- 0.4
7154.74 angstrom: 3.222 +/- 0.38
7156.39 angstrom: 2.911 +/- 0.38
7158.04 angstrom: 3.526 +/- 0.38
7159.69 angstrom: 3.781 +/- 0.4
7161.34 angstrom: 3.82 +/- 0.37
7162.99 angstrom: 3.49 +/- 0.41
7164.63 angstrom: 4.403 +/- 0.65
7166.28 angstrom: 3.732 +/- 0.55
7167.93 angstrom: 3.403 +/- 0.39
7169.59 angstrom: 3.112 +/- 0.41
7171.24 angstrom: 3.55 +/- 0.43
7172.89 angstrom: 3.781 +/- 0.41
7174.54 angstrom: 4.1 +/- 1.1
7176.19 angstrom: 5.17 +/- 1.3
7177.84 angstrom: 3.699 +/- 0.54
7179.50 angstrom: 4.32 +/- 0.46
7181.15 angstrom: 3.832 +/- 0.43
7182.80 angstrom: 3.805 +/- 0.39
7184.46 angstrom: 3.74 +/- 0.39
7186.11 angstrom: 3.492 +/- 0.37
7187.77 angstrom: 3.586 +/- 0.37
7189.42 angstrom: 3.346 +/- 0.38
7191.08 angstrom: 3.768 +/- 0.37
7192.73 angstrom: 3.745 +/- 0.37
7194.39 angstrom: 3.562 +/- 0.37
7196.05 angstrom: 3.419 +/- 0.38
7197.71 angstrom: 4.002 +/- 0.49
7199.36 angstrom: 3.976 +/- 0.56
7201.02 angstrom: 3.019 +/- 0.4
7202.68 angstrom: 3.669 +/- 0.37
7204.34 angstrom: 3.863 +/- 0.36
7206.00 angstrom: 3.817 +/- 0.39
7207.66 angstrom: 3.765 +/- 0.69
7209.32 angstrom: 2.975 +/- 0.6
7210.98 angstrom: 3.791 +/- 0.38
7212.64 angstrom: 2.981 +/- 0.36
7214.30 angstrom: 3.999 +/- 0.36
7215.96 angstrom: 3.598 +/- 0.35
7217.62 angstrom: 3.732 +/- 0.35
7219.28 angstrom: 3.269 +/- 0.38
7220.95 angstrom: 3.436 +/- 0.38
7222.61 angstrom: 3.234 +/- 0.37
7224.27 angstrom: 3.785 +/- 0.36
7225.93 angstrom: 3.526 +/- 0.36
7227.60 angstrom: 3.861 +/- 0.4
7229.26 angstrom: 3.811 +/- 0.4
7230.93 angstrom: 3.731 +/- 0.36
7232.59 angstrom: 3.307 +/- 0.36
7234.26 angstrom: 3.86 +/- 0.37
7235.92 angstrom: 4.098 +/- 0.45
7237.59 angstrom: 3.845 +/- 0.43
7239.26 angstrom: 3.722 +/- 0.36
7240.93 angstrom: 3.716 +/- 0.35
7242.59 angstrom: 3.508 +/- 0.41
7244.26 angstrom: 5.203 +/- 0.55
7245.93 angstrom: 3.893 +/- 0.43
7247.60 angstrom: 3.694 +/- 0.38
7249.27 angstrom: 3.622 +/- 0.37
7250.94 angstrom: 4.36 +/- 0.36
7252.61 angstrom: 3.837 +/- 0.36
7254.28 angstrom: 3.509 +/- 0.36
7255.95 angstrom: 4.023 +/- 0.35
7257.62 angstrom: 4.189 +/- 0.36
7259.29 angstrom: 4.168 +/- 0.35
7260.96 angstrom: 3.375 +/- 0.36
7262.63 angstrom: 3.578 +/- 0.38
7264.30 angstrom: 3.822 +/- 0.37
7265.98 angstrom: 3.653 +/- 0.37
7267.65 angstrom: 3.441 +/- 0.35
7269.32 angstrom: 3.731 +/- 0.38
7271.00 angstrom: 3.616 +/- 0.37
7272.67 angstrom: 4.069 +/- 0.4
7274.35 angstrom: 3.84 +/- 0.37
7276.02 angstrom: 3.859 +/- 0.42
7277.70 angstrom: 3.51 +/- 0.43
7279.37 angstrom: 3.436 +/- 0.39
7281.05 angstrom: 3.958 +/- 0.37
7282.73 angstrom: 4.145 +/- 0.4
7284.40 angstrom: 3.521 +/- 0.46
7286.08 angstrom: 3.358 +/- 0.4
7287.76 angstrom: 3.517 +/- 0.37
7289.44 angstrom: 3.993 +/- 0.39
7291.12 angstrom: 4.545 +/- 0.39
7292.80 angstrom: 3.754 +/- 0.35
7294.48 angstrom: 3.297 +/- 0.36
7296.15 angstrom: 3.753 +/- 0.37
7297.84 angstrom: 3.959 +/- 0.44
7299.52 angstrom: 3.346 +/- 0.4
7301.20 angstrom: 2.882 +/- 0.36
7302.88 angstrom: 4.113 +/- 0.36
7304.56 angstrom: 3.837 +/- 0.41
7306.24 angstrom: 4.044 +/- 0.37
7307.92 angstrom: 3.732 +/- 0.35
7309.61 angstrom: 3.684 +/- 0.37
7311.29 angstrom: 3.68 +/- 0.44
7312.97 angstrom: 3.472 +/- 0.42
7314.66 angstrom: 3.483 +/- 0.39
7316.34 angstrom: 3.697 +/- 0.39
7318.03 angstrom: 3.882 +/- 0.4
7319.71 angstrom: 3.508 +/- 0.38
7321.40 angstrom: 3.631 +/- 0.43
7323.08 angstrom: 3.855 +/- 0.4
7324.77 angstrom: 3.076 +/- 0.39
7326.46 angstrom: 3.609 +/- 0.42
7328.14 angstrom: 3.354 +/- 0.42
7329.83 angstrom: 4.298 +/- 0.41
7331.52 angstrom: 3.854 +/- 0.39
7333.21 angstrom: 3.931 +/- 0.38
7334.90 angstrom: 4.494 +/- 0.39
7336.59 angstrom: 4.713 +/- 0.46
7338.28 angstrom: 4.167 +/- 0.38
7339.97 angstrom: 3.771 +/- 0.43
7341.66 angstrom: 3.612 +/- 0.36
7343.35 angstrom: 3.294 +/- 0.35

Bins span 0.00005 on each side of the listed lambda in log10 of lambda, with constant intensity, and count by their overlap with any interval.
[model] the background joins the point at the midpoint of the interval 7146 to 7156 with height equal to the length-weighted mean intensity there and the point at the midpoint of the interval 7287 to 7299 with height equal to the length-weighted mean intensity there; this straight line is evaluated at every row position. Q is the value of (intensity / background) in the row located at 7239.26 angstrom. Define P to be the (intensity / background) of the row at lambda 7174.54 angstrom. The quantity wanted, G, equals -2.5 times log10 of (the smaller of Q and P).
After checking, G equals -0.04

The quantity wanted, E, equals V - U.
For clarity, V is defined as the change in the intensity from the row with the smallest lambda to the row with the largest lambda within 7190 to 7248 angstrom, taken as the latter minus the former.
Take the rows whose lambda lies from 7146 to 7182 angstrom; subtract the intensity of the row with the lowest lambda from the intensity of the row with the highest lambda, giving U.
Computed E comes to -1.4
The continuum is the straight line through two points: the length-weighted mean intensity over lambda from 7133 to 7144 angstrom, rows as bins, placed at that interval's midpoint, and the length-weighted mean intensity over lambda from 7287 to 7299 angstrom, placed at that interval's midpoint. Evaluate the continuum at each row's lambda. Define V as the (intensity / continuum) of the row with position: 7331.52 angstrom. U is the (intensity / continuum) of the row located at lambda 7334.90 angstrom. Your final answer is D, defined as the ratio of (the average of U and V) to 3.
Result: 0.36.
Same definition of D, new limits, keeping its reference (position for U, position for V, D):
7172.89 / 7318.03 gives 0.34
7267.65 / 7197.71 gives 0.33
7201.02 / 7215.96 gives 0.30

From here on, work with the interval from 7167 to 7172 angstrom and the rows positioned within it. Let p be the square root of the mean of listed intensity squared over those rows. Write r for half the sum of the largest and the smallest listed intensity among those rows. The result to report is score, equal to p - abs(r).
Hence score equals 0.03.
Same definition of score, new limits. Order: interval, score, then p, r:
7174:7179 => -0.07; 4.4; 4.43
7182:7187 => 0.03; 3.7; 3.65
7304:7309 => -0.01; 3.9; 3.89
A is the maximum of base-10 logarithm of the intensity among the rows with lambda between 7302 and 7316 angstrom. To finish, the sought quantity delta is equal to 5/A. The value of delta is 8.14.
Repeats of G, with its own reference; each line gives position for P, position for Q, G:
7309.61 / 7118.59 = 0.06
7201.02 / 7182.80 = 0.14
